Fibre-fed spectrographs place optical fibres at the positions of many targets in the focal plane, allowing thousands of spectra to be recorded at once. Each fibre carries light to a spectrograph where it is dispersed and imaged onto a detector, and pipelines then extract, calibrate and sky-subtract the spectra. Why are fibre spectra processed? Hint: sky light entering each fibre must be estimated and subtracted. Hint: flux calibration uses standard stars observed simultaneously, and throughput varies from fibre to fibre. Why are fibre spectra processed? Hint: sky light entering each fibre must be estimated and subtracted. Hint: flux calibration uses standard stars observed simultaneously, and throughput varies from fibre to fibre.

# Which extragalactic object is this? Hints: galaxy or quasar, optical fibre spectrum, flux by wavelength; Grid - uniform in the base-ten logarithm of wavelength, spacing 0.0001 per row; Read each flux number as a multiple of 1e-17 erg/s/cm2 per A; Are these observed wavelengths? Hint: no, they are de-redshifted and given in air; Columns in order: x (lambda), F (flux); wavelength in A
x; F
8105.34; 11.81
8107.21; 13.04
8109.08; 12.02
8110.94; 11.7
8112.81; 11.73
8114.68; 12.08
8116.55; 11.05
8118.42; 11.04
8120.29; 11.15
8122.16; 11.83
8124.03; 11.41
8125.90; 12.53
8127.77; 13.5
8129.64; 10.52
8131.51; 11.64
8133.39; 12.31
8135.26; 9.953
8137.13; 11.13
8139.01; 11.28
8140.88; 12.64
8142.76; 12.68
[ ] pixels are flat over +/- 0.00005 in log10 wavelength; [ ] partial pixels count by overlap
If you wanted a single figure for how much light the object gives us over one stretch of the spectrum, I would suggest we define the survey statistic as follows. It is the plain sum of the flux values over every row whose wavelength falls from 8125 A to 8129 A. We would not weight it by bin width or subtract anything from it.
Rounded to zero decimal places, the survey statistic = 26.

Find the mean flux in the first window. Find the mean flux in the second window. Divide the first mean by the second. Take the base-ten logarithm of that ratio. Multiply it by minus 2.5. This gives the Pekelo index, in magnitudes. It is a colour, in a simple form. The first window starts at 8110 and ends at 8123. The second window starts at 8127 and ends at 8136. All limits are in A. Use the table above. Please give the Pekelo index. 0.007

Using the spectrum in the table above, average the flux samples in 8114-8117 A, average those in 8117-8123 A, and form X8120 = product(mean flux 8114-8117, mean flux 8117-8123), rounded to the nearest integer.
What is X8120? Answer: 131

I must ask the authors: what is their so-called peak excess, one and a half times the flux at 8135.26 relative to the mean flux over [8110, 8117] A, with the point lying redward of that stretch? 1.28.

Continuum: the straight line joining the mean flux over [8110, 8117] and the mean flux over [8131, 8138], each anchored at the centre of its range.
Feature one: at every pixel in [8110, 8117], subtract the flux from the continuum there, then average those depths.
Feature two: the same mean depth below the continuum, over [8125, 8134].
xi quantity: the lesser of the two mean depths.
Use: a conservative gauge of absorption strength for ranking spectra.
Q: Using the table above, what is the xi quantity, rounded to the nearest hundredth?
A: -0.75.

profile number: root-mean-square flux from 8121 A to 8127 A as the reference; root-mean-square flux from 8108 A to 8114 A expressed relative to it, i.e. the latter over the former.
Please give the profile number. 0.99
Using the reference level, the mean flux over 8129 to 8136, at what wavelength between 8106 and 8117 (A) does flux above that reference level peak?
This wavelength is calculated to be 8107.21 A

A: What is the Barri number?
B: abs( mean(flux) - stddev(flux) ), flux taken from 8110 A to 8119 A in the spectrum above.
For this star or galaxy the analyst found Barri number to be 11.1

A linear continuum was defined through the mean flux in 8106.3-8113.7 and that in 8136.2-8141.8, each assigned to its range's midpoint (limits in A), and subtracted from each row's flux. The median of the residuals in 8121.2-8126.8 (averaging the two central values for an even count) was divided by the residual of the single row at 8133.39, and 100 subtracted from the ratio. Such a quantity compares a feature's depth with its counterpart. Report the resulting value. -100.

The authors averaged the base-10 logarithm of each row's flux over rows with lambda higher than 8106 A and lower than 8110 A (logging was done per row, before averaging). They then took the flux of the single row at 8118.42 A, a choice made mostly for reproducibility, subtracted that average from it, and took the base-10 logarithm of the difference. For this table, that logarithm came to 1.00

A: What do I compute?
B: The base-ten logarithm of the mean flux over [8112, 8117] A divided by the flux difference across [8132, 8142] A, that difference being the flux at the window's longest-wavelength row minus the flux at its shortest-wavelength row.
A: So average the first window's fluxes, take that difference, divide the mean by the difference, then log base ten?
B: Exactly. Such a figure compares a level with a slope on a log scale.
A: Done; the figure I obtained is 1.5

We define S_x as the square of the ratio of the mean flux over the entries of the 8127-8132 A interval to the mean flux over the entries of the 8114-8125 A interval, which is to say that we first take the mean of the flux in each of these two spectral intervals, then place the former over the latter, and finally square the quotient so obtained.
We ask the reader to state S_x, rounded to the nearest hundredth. 1.08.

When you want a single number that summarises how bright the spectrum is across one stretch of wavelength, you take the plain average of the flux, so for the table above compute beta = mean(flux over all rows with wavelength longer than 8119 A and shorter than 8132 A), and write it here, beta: 11.8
